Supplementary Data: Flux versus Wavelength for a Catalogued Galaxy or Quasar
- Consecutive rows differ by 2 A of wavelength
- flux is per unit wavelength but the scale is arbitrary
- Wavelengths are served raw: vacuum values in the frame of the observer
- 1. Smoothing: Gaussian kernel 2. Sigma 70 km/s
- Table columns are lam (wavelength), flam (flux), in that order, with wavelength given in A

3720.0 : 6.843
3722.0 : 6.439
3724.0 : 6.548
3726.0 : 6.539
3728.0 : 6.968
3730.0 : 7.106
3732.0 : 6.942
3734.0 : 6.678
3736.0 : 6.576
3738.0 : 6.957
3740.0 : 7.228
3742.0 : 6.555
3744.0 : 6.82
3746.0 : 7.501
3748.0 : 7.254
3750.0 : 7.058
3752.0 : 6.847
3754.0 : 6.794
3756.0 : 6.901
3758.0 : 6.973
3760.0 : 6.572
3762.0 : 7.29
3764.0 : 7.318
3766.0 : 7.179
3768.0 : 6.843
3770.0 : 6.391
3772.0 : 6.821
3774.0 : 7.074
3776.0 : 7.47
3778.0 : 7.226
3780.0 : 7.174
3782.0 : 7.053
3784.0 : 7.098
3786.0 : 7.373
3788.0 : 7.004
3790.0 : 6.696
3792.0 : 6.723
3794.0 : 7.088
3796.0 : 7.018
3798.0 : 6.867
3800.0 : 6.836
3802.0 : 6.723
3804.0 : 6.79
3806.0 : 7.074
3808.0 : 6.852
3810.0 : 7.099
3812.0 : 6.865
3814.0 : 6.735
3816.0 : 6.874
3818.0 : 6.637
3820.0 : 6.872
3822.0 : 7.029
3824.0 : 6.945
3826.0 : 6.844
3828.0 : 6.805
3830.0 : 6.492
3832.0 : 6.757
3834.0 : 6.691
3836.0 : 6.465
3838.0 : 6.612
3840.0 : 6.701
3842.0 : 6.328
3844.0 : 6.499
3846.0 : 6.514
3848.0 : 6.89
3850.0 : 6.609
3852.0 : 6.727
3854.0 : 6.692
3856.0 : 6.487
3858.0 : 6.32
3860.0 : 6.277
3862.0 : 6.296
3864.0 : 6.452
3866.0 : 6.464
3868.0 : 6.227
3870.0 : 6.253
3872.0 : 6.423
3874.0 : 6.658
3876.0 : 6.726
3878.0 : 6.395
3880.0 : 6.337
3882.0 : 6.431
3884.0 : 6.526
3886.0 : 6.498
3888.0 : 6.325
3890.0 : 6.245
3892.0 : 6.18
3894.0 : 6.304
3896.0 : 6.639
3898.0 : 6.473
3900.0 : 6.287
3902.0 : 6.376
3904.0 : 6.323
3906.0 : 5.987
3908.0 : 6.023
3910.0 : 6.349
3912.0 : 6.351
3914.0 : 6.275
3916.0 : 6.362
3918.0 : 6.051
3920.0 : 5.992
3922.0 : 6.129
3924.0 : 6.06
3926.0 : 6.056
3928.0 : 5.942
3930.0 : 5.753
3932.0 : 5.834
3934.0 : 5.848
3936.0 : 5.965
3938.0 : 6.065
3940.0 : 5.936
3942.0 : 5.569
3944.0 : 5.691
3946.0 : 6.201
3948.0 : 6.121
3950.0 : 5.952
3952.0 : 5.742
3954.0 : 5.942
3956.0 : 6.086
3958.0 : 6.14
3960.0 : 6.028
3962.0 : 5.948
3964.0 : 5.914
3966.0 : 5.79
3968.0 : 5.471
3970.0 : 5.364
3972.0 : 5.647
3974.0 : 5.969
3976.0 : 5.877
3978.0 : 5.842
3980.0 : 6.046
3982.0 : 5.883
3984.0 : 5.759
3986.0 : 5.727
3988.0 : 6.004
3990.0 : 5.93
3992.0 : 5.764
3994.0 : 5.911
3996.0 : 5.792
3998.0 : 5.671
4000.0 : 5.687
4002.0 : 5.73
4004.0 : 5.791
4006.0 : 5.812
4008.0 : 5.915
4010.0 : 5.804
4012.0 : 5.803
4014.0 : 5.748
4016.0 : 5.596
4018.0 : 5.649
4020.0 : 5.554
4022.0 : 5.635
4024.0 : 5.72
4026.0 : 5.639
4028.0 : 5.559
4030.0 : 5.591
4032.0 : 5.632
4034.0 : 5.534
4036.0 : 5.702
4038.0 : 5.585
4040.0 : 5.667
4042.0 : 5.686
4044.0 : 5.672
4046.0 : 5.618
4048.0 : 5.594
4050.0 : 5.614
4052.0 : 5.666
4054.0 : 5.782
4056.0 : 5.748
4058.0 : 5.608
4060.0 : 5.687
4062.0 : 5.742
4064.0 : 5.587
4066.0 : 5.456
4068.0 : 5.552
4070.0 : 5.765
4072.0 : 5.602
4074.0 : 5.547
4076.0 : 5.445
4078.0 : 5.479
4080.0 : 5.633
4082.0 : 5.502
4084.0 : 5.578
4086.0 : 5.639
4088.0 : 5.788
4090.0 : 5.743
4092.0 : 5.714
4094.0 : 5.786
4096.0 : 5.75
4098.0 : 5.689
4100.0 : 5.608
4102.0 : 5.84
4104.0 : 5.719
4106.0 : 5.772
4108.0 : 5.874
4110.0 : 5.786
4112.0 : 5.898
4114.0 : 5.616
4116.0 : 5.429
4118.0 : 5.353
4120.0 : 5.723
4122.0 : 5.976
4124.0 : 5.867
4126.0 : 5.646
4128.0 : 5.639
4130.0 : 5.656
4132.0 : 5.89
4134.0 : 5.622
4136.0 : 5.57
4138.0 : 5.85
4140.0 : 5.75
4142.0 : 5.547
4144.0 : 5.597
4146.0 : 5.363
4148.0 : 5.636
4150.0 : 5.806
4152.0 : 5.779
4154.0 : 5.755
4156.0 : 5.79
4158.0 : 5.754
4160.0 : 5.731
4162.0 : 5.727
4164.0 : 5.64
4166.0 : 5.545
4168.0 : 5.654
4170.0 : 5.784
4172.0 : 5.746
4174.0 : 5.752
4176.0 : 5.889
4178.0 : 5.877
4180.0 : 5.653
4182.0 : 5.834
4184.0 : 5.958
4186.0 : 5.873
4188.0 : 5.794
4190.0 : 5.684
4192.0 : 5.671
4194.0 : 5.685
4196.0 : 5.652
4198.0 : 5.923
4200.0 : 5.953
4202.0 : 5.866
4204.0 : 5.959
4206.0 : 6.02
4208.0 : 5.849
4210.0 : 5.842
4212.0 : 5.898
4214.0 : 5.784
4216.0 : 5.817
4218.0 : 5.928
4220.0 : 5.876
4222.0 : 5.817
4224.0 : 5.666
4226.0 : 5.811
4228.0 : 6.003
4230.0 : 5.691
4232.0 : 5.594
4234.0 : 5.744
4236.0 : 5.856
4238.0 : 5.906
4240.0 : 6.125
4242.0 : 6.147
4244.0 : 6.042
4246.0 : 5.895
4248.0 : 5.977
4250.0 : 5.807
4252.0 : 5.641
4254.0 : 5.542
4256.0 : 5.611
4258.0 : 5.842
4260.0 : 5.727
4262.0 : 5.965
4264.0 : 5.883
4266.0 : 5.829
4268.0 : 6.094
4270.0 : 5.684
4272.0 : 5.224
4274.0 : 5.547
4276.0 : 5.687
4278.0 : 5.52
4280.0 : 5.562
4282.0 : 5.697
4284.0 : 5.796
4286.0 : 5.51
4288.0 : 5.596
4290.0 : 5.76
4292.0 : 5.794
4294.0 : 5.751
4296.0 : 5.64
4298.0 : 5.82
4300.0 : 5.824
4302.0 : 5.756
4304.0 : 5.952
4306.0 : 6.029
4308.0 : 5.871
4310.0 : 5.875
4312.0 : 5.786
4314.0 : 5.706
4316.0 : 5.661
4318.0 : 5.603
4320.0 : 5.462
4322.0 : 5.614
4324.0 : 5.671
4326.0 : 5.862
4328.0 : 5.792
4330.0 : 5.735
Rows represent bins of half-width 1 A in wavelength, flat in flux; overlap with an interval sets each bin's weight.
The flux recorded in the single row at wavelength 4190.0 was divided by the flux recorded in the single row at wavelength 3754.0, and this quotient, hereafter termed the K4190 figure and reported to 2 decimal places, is 0.84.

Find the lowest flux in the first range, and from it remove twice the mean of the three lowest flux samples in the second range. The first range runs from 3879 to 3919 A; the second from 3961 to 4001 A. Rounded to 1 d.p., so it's -5.0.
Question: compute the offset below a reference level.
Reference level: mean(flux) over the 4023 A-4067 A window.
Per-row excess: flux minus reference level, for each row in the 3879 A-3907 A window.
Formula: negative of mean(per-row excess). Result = -0.7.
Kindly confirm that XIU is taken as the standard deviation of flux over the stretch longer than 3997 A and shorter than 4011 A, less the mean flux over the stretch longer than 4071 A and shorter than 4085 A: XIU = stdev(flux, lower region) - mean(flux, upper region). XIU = -5.46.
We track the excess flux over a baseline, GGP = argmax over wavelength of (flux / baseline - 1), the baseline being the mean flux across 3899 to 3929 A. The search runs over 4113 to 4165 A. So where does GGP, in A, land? 4122.0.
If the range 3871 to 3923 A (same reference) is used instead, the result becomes 3876.0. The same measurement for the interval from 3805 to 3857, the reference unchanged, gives 3810.0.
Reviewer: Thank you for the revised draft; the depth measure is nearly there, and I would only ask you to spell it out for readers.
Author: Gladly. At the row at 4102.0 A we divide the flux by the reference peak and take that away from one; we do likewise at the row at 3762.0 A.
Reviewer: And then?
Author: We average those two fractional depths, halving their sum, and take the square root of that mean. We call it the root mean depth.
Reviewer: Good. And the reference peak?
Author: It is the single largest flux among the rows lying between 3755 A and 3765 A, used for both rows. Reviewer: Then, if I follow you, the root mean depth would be 0.32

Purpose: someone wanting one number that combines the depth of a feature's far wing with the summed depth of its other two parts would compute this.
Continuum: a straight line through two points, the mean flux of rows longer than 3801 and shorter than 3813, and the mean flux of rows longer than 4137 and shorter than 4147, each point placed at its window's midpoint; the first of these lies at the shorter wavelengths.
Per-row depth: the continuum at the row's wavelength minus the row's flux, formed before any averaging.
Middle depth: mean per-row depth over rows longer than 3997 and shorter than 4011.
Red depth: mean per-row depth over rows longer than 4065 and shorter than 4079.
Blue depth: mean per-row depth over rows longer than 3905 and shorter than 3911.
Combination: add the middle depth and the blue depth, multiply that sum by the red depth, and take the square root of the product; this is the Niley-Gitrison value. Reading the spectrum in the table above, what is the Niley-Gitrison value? 0.51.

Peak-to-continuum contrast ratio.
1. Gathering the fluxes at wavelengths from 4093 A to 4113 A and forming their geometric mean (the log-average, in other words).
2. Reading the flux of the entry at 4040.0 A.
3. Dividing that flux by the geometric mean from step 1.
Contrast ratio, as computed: 0.98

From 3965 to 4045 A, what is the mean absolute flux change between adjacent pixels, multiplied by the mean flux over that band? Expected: 0.62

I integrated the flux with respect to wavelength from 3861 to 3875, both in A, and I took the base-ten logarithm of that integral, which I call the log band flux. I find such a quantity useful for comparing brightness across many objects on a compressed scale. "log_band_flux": 1.95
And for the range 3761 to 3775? 1.99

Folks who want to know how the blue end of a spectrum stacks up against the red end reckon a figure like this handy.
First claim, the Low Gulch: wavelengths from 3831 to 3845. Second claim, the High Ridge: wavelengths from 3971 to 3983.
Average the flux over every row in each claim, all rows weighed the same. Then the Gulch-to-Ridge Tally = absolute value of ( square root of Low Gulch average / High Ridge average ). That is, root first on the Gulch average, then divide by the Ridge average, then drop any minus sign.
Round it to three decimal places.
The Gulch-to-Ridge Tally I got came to 0.436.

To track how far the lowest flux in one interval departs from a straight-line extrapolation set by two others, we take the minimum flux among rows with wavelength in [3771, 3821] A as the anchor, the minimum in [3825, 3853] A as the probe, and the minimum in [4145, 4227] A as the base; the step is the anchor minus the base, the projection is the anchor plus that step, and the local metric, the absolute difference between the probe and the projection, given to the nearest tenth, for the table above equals 1.6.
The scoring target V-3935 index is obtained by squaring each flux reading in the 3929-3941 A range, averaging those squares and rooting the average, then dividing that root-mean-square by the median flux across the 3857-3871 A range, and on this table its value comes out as 0.94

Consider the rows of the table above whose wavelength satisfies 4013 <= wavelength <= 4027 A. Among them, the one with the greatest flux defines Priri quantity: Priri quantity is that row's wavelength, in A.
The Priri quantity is 4014.0 A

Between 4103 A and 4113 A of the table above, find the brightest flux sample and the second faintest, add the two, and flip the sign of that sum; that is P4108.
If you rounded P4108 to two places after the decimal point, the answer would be -11.67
